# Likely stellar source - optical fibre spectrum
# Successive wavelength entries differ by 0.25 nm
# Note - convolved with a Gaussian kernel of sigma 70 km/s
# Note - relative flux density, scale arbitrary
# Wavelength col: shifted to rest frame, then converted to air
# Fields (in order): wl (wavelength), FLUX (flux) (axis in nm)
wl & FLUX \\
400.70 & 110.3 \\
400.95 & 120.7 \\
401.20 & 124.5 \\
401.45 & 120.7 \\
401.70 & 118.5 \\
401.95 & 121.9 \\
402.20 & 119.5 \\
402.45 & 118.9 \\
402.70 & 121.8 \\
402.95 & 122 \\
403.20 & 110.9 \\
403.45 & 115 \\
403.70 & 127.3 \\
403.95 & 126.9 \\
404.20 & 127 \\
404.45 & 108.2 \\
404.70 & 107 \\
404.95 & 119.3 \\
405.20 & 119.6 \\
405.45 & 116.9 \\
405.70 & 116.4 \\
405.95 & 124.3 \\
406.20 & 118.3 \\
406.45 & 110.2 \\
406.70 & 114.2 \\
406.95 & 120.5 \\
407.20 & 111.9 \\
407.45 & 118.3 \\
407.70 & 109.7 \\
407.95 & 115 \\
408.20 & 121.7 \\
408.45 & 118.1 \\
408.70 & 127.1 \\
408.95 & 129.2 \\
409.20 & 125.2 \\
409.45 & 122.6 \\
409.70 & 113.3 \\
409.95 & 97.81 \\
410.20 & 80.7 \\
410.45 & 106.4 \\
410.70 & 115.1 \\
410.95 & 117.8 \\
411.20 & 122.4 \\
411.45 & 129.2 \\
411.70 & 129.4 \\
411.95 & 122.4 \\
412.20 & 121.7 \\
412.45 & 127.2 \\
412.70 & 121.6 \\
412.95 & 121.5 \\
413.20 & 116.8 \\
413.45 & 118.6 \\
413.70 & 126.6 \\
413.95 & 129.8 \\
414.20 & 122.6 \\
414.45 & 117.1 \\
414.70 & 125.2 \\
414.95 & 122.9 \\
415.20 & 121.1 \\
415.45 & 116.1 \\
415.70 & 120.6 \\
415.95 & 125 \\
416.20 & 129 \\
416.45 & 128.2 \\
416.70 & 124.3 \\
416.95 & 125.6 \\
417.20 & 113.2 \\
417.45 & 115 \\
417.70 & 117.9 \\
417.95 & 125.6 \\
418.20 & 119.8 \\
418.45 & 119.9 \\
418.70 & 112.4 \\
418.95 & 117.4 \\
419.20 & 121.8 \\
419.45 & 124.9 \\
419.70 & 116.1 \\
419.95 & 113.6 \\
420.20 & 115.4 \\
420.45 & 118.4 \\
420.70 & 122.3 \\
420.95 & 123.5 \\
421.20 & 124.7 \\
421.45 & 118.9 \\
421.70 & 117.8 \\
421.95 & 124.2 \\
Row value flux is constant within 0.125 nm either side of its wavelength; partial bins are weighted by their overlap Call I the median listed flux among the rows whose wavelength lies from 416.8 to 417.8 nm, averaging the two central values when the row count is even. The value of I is 116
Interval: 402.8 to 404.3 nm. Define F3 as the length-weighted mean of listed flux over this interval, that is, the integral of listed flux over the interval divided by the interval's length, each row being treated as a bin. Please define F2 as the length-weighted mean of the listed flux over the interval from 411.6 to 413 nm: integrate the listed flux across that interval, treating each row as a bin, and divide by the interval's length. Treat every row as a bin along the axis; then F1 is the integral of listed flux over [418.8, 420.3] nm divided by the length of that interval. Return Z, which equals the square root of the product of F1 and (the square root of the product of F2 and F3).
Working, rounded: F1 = 118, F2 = 124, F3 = 121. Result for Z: 120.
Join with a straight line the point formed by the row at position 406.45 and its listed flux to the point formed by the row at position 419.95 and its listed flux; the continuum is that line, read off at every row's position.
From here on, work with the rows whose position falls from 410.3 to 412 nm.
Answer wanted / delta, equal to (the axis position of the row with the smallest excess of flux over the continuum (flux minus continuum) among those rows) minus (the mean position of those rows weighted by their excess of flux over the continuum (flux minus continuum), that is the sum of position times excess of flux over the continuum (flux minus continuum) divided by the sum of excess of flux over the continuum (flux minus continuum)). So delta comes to -1.09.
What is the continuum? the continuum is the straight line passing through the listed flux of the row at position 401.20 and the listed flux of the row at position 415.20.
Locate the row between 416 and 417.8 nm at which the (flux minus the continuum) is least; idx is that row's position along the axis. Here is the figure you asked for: 417.20 nm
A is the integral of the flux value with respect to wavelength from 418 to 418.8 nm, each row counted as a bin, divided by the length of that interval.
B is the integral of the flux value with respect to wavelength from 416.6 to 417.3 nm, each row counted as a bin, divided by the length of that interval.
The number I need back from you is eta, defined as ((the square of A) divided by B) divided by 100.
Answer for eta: 1.15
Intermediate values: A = 118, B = 121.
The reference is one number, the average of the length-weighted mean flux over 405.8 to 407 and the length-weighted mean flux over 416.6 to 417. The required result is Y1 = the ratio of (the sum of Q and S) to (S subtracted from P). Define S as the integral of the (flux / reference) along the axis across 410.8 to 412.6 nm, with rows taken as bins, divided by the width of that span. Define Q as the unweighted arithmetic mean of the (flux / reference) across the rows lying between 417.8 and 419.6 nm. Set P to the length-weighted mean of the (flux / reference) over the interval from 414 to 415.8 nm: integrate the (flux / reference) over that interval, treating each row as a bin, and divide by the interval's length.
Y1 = -83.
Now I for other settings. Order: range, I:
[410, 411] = 111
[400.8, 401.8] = 121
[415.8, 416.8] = 127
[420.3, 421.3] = 123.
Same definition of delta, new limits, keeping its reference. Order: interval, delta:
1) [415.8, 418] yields 0.45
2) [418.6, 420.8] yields -1.09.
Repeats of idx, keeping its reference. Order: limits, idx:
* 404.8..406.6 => 406.45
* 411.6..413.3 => 413.20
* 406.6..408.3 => 407.70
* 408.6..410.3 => 410.20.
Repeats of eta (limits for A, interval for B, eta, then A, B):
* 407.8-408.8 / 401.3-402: 1.20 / 120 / 120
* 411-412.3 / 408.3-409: 1.25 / 125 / 124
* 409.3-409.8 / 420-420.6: 1.20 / 119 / 117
